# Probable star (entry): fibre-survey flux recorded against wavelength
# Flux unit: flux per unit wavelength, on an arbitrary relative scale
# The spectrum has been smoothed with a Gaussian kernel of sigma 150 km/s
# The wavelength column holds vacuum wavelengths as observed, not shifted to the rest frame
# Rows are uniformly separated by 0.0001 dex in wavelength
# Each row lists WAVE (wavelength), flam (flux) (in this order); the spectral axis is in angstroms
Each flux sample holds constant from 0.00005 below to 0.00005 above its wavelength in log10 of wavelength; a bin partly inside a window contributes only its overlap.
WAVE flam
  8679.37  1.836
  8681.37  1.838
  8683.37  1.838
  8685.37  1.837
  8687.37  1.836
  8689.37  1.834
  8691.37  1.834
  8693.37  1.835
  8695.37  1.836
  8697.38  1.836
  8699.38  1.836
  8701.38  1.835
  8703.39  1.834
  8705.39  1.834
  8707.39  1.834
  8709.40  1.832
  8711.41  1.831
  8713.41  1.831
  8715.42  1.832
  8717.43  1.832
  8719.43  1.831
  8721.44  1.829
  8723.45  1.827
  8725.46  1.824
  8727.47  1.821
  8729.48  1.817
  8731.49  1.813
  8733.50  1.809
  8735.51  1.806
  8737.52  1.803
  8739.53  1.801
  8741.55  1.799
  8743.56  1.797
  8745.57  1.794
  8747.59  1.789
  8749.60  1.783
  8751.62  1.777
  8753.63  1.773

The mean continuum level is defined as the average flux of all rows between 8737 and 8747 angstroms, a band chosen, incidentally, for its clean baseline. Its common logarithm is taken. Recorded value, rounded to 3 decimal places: 0.255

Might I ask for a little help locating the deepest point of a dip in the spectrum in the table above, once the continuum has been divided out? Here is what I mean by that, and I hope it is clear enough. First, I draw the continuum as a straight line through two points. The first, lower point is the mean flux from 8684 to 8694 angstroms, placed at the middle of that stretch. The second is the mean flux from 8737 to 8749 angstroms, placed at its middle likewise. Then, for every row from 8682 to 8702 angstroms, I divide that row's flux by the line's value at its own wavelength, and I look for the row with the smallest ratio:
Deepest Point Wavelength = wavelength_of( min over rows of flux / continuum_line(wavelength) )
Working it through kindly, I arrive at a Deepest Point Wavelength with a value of 8683.37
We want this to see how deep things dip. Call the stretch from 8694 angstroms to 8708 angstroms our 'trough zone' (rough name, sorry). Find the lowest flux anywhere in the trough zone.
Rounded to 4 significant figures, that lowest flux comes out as 1.834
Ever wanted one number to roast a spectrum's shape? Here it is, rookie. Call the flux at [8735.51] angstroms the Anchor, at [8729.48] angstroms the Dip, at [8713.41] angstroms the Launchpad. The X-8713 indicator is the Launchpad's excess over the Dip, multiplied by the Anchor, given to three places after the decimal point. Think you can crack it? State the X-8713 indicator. 0.025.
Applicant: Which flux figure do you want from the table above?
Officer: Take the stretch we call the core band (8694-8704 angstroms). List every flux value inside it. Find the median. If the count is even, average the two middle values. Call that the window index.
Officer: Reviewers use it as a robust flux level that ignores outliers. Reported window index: 1.836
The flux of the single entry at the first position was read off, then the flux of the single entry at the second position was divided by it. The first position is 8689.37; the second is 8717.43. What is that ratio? 0.999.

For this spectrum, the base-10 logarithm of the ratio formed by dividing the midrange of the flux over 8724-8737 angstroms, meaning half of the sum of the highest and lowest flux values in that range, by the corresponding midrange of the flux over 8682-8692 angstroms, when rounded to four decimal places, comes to -0.0050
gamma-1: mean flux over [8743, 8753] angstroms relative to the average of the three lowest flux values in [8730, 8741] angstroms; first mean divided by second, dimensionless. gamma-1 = 0.991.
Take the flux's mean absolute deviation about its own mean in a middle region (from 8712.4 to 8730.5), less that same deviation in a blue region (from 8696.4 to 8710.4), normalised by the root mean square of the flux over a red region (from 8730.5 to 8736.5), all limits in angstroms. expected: 0.0018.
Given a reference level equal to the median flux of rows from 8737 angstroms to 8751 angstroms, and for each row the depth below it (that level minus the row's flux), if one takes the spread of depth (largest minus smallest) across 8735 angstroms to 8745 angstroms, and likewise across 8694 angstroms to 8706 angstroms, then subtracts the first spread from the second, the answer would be -0.007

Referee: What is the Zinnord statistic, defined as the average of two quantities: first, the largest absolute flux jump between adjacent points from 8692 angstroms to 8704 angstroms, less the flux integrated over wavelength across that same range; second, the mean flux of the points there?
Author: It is -10.1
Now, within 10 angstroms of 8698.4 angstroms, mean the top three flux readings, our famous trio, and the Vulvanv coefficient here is 1.84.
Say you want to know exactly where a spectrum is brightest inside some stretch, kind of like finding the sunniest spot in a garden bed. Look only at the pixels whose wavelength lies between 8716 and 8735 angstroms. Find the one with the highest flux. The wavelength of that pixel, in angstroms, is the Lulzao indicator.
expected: 8717.43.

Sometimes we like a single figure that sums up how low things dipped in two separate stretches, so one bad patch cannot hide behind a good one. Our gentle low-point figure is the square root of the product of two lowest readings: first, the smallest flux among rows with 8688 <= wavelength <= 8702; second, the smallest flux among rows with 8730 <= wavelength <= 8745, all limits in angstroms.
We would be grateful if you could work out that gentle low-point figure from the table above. 1.82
